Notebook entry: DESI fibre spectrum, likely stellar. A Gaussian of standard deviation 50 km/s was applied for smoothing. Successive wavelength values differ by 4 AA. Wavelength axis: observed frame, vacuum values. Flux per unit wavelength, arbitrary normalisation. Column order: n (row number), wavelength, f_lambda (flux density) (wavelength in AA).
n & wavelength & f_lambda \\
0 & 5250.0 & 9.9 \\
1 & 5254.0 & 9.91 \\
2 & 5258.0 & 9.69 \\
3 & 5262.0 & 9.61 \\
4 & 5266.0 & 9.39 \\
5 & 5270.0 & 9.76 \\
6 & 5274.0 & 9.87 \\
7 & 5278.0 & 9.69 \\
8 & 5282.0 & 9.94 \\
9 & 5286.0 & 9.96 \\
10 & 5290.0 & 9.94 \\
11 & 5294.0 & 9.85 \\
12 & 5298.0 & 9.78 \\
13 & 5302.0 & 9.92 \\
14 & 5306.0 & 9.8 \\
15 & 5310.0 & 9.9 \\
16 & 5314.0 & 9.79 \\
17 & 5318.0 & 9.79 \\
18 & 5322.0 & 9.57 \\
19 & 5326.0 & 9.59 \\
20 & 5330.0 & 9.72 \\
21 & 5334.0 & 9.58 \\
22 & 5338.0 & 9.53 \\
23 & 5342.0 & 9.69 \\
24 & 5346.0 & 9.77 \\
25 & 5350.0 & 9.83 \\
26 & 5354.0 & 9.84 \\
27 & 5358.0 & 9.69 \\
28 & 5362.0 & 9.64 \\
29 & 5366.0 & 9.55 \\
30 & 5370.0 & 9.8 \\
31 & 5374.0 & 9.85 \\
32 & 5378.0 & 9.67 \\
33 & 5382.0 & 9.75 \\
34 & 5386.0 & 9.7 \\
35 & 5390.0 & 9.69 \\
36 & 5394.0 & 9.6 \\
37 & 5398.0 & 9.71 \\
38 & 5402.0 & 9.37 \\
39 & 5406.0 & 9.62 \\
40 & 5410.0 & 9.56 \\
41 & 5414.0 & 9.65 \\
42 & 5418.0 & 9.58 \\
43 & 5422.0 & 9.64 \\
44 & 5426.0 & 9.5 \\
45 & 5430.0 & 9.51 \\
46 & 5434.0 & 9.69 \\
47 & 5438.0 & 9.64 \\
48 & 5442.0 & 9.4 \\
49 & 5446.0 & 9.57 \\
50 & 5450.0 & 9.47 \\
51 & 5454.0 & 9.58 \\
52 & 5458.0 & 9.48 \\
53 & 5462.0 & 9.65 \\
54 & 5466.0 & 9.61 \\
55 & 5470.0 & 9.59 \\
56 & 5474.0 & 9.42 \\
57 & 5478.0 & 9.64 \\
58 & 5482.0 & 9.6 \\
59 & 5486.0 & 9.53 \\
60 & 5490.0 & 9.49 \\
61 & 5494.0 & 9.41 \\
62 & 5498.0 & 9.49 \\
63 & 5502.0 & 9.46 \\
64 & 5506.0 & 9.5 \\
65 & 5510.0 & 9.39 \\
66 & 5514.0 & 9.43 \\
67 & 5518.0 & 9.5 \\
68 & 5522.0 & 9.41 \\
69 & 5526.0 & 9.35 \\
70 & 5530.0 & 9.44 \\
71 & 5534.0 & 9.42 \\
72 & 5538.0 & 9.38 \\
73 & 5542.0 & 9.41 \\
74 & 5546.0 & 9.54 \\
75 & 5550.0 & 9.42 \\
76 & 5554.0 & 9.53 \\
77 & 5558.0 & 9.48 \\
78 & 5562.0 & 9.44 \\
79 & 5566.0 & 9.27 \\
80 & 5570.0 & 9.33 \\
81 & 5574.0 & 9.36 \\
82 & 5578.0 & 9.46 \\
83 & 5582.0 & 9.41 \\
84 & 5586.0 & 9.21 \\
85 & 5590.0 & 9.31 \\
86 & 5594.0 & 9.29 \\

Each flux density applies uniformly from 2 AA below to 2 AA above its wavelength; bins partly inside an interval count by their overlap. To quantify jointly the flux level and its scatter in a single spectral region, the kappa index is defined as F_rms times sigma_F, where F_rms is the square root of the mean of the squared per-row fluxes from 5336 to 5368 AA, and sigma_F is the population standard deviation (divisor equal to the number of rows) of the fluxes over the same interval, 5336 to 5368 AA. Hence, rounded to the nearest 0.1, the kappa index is 1.1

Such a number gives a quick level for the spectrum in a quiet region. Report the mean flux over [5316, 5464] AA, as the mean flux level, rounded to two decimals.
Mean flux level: 9.63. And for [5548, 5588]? 9.39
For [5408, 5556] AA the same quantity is 9.51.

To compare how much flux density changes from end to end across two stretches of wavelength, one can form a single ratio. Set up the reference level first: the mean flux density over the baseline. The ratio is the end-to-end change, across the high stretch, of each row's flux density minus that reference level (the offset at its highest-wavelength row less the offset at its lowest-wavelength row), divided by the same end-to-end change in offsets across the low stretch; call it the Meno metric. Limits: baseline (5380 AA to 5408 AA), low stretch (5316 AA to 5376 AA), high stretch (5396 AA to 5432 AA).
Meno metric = -3.3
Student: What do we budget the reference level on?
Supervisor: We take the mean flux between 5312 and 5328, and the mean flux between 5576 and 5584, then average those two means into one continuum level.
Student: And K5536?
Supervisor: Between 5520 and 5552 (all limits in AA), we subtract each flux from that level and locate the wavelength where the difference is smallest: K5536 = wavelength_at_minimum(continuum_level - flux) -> 5546.0 AA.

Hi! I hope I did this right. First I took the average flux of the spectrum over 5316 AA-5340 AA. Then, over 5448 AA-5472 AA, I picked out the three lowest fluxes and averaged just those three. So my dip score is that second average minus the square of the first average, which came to -83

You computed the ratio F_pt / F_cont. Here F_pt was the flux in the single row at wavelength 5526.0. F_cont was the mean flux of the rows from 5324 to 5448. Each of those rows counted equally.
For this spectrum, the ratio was 0.970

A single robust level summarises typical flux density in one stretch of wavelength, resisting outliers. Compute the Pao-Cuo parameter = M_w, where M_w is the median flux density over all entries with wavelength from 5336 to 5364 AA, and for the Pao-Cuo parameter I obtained 9.69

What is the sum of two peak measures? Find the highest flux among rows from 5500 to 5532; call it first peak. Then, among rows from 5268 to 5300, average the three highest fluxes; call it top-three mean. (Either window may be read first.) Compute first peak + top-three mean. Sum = 19.4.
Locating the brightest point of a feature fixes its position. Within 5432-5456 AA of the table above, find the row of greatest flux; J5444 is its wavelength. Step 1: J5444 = 5434.0 AA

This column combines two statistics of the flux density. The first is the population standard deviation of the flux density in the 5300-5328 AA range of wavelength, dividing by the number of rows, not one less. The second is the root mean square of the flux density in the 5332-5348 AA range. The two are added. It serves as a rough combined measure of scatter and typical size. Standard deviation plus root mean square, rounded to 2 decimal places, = 9.77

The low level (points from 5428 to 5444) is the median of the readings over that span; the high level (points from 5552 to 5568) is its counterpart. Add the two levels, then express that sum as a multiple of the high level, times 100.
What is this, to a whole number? 201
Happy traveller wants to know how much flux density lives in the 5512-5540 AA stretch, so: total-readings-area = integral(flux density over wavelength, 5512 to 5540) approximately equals 264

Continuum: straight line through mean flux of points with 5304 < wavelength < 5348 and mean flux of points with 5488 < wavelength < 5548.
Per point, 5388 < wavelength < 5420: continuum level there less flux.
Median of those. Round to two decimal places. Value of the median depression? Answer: -0.01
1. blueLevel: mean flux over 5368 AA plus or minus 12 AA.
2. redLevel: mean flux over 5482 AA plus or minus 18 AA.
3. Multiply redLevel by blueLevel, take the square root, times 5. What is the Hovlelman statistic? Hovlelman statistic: 48.1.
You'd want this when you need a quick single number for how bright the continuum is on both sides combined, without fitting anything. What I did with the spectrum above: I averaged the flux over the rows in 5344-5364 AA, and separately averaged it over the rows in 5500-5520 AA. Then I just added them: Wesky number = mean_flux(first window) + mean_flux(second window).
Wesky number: 19.2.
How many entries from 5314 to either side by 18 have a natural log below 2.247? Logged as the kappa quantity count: 0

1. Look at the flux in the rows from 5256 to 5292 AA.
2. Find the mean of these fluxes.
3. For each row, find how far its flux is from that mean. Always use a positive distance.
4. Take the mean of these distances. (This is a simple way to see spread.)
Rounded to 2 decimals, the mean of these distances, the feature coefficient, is 0.15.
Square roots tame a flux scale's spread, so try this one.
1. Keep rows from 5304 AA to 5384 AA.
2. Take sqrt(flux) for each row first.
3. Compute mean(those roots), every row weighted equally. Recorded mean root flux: 3.117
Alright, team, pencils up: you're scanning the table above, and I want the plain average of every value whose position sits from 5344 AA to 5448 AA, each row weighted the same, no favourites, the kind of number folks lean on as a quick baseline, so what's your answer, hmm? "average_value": 9.65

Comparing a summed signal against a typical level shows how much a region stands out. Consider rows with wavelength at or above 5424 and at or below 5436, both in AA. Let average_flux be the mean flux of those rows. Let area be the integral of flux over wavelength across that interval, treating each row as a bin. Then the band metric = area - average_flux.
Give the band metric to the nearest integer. 105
